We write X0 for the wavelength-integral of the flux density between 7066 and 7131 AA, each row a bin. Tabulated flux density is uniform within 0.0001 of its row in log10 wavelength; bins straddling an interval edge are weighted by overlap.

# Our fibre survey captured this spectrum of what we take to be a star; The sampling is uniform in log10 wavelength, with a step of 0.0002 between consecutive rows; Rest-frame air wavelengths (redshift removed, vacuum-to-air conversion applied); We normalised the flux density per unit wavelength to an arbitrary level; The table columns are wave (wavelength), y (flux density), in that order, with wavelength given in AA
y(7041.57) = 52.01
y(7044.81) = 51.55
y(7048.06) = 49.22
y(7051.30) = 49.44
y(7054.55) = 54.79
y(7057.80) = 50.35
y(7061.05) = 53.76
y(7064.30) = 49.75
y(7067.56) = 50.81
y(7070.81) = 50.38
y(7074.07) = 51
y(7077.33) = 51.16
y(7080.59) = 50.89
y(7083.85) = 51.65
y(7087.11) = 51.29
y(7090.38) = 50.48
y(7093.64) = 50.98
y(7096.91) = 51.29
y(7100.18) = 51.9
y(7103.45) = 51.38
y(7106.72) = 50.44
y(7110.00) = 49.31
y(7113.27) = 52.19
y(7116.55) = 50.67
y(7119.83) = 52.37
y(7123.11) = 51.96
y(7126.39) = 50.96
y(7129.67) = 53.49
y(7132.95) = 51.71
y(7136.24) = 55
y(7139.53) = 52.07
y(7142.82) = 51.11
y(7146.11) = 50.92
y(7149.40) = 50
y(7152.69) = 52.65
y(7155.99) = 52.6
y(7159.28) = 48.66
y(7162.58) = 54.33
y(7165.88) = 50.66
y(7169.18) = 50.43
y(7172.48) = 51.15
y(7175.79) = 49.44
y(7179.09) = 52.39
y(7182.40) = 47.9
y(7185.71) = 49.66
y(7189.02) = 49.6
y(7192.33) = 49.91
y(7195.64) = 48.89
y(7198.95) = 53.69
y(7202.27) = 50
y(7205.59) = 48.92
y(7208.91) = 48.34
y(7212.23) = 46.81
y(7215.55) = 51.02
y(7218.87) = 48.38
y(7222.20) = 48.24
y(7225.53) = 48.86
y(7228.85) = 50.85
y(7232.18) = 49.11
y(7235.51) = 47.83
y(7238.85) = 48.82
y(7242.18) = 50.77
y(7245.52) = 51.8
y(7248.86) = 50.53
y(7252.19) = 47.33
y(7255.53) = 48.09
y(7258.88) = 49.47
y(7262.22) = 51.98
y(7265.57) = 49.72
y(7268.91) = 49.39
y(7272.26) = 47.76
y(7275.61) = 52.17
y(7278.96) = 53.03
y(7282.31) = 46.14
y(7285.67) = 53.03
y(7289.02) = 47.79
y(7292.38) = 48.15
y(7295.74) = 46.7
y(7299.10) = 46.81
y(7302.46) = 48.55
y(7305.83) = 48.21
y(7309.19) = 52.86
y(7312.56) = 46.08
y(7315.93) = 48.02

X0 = 3329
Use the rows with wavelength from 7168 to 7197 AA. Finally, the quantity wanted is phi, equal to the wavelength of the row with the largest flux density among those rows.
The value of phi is 7179.09 AA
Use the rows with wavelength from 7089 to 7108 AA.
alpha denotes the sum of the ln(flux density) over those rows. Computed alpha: 23.6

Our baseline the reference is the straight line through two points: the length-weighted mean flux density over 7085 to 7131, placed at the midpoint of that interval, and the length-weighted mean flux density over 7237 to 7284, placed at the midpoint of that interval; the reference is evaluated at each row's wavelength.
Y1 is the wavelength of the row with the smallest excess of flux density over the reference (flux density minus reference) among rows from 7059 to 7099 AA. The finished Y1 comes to 7064.30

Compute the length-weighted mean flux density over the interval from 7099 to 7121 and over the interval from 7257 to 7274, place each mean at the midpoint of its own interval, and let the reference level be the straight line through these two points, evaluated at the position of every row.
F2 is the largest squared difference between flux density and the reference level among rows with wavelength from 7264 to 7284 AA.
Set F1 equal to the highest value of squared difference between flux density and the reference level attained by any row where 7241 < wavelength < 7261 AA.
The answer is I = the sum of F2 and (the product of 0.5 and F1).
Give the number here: 15.3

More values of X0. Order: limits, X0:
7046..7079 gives 1685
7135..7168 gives 1707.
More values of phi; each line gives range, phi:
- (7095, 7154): 7136.24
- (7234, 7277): 7275.61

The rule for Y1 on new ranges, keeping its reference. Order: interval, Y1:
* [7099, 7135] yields 7110.00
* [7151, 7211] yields 7182.40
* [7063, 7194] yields 7182.40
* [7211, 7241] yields 7212.23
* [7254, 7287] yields 7282.31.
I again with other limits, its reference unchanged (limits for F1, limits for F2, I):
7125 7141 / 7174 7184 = 14.9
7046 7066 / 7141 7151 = 5.5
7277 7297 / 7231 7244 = 10.8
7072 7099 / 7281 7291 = 13.2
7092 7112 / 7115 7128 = 3.4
